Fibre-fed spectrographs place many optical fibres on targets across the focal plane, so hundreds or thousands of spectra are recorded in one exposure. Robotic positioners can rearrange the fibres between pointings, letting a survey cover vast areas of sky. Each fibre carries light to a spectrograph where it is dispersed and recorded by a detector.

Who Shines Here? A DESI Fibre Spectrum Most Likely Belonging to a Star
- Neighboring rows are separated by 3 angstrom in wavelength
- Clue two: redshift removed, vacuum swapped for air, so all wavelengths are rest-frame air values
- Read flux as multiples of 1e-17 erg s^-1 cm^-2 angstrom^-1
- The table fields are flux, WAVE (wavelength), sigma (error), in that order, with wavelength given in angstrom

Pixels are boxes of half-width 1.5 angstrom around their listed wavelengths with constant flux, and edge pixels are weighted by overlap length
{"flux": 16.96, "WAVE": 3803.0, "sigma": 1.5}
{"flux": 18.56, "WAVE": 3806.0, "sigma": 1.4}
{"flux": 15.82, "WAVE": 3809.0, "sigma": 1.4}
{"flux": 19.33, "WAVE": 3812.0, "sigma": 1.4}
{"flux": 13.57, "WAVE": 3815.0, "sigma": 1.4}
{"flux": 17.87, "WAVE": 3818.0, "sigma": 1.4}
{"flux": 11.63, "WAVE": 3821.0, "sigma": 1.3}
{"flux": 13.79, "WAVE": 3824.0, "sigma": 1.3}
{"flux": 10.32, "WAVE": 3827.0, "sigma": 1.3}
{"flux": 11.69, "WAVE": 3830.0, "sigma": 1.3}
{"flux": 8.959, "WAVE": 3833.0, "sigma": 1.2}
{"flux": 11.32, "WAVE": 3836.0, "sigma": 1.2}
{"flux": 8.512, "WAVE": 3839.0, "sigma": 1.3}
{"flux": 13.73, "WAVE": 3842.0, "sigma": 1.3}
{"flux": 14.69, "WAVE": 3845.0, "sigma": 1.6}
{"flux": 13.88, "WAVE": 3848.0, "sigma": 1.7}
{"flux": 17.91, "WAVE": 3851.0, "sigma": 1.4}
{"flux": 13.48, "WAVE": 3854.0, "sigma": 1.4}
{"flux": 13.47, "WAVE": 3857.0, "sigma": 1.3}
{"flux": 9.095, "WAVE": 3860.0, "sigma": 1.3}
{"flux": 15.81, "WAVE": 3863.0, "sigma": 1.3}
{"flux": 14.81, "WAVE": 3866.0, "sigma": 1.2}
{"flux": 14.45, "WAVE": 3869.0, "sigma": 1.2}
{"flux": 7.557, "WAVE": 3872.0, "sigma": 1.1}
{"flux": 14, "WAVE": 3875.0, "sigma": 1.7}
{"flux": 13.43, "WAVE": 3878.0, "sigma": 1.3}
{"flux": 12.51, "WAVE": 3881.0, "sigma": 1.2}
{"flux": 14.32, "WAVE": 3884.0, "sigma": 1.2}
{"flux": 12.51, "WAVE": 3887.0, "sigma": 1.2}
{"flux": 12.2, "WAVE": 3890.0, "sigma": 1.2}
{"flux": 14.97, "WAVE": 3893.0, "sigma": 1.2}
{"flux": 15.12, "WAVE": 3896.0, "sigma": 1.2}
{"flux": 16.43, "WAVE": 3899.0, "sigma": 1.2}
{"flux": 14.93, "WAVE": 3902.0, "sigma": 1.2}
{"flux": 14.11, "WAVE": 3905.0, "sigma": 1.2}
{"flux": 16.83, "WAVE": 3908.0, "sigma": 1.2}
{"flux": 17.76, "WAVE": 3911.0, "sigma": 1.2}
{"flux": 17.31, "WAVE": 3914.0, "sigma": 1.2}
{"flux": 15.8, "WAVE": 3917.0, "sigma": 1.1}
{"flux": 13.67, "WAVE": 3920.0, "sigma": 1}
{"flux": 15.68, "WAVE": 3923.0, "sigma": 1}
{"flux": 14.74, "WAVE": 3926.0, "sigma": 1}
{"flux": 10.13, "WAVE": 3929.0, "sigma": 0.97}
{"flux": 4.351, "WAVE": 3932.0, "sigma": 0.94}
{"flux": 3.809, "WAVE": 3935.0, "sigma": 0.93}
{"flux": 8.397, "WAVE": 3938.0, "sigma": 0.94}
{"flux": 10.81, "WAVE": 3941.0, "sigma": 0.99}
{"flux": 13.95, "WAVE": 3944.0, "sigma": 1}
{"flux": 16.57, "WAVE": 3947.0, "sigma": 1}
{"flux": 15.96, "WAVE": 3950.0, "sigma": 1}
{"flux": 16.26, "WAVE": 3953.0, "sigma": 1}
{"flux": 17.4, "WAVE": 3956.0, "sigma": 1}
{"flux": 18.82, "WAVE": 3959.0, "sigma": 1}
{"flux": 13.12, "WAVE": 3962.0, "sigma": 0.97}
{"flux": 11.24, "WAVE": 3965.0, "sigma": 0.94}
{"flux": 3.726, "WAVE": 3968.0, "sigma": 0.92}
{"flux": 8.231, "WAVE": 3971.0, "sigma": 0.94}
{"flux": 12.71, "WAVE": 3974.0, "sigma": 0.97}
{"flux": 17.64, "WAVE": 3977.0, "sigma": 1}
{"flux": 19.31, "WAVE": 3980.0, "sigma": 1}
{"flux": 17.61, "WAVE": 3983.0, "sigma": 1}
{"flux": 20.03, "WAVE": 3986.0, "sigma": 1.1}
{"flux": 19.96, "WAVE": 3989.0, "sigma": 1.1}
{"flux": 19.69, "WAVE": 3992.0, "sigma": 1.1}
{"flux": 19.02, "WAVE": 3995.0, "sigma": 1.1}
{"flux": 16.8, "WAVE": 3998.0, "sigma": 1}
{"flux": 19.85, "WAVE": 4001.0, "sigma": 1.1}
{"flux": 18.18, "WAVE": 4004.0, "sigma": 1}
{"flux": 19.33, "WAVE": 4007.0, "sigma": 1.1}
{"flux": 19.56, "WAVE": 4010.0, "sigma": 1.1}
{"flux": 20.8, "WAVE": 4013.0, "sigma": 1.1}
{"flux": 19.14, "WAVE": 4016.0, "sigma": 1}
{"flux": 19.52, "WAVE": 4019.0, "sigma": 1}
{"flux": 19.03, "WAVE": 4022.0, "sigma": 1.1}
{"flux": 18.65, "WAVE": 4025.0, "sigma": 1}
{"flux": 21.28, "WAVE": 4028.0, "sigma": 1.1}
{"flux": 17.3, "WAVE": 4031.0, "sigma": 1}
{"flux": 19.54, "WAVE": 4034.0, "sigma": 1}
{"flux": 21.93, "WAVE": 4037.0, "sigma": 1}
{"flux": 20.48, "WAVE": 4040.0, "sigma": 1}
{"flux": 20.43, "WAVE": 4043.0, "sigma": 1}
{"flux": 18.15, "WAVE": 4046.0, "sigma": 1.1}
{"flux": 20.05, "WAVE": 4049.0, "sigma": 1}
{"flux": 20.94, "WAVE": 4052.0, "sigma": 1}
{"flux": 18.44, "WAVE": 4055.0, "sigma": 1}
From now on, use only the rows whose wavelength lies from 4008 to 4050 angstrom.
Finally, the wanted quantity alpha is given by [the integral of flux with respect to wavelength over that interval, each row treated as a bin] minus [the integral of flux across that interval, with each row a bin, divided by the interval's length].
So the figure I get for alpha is 808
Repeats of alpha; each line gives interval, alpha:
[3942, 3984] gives 590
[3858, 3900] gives 547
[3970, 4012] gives 732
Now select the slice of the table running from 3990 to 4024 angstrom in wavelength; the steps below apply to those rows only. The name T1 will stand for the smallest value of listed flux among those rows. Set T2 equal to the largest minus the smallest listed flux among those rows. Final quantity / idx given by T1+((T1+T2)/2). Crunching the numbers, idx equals 27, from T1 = 16.8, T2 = 4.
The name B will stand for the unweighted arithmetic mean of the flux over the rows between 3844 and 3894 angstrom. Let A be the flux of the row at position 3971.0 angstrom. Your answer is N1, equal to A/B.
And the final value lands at 0.6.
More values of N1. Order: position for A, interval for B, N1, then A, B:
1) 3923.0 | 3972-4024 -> 0.8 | 15.68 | 18.7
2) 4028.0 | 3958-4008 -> 1.3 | 21.28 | 16.2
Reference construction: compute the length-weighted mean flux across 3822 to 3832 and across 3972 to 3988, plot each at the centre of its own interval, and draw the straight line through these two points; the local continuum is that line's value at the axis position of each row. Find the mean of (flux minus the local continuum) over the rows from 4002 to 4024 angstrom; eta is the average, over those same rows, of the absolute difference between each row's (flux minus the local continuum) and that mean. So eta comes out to 0.5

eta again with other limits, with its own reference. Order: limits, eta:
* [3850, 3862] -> 2.3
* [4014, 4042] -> 0.9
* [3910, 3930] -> 2.0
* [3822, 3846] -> 1.8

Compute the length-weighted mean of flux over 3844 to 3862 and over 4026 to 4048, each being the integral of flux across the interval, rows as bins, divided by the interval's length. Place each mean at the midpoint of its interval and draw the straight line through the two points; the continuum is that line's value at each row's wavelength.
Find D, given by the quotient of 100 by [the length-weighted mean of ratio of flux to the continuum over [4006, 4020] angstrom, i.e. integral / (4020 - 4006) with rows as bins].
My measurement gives 97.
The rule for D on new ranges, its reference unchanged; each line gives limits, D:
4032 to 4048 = 100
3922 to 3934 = 151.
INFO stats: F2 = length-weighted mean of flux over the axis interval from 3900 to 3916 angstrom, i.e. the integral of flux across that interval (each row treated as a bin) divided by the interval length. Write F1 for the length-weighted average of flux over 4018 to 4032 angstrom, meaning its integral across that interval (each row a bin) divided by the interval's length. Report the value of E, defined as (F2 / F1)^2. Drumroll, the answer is 0.7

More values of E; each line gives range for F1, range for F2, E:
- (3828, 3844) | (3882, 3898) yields 1.6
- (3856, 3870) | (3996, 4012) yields 1.9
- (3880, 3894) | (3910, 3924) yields 1.5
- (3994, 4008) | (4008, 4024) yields 1.1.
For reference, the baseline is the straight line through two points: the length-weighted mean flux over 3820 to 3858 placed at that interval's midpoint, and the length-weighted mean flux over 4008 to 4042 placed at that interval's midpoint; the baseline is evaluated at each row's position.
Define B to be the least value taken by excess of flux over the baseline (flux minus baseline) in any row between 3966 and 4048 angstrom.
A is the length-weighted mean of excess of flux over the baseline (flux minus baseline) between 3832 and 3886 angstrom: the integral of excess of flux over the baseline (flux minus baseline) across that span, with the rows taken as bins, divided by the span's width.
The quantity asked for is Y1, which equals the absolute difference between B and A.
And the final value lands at 13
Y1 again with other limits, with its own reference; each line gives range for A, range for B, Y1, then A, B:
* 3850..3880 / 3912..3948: 12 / -0.3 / -12.5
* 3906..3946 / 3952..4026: 11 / -3.3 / -13.8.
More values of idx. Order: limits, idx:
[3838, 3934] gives 13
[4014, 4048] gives 28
